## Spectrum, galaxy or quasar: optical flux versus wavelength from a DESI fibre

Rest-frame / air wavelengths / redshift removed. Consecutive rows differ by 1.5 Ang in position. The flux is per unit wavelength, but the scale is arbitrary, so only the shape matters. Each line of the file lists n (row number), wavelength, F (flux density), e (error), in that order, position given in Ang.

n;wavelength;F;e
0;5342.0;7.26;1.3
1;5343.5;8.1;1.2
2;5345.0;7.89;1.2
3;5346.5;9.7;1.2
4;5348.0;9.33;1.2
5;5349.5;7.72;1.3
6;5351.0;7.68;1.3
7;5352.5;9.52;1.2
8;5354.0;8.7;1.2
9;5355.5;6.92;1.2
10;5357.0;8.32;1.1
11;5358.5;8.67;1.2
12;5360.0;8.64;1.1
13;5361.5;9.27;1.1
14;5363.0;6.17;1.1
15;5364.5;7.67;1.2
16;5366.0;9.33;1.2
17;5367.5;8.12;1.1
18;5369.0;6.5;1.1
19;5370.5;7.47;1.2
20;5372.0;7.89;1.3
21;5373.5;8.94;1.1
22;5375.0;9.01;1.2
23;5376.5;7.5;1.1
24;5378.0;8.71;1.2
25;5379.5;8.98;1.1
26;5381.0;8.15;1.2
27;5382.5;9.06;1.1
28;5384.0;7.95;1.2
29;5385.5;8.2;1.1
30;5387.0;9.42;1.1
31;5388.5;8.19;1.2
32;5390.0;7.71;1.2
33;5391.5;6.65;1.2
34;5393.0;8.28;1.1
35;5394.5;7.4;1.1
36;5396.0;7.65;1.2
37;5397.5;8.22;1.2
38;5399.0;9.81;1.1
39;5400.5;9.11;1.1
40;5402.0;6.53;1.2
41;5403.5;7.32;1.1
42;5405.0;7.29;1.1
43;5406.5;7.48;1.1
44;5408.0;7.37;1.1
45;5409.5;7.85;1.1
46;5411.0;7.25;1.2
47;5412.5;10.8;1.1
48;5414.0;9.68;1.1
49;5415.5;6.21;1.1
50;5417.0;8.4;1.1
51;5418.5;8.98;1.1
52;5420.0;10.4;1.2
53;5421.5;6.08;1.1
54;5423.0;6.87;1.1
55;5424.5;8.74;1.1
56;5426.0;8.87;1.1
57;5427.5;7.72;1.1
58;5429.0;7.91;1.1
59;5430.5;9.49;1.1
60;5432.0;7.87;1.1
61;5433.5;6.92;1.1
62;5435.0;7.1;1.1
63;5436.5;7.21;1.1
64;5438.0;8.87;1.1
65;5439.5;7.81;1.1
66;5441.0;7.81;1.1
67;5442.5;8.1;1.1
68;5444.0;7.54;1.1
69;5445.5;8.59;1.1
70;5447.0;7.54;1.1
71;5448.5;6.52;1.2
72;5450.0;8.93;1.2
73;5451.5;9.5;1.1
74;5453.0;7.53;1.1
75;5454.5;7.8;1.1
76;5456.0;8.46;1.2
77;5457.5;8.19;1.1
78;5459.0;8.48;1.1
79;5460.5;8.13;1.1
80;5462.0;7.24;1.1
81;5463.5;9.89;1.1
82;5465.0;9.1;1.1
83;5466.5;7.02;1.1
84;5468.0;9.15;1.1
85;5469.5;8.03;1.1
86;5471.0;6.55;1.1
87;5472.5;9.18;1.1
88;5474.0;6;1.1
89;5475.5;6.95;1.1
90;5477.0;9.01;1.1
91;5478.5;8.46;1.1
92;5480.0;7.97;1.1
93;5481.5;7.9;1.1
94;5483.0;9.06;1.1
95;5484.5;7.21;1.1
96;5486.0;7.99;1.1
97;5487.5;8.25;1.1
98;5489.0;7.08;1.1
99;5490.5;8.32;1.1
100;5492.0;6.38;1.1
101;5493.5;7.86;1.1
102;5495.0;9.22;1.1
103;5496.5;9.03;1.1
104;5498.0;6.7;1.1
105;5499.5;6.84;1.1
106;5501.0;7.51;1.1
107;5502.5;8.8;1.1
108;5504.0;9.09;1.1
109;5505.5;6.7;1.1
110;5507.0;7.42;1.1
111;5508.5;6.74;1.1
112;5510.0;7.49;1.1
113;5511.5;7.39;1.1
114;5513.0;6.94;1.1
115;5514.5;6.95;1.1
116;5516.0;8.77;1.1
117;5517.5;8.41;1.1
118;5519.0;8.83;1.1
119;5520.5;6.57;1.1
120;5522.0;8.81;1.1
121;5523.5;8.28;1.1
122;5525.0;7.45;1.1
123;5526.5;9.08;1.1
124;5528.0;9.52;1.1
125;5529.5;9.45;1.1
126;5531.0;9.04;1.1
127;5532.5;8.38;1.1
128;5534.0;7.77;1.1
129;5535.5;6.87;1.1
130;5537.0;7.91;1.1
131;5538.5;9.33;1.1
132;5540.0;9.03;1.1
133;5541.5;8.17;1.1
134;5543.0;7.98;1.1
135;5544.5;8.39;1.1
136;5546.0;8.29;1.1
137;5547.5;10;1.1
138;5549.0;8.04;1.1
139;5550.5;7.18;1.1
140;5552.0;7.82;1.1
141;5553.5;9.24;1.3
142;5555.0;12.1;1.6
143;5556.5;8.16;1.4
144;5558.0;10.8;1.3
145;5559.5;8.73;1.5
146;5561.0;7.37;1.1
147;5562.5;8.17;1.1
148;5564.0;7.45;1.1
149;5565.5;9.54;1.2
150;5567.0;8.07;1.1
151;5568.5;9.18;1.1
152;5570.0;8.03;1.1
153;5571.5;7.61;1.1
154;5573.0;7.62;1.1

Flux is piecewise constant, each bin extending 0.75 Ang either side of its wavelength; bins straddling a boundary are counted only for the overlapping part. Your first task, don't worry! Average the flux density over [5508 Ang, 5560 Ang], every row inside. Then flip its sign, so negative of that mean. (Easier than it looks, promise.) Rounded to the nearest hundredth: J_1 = -8.40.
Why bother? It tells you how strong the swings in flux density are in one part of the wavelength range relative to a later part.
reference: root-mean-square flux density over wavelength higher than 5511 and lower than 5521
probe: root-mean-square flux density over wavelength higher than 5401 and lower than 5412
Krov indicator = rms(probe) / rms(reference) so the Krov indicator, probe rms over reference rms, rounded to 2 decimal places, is 0.94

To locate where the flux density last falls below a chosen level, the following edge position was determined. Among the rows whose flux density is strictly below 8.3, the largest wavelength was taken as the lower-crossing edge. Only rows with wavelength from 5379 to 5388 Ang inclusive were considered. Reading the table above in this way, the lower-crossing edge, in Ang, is 5385.5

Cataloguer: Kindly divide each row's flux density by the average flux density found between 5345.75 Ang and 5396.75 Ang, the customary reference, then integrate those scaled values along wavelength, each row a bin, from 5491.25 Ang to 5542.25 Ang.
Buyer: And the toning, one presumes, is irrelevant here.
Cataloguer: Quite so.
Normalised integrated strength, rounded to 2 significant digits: 50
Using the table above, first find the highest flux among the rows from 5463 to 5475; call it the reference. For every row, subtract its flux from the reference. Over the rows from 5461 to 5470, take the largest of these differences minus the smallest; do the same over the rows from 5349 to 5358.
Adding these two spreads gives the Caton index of 5.5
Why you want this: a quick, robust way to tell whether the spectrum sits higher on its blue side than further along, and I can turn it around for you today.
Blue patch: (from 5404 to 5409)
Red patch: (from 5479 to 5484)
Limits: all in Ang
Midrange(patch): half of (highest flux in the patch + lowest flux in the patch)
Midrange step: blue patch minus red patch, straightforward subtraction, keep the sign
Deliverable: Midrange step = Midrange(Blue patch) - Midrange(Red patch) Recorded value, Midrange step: -1.1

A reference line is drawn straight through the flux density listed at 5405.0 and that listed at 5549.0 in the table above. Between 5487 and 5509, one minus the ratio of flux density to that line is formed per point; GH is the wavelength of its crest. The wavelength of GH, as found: 5492.0 Ang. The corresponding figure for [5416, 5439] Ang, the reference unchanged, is 5421.5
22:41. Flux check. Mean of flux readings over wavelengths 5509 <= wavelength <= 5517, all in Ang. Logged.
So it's 7.5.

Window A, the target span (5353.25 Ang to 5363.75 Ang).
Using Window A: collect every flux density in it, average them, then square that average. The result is 66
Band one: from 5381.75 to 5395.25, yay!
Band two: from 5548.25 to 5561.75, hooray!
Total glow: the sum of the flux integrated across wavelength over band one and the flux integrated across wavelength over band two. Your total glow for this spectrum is 228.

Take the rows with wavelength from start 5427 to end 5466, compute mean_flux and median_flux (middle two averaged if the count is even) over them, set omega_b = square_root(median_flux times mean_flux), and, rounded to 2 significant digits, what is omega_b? 8.0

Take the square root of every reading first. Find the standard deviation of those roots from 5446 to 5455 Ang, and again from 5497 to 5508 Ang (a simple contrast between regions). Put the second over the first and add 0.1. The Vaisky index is 1.0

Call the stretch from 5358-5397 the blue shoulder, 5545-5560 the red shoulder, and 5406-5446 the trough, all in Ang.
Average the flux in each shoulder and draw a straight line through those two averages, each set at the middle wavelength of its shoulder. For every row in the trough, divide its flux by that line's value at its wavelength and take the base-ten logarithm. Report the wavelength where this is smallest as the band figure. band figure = 5421.5 Ang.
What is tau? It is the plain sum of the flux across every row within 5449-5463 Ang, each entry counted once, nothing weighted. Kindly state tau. 74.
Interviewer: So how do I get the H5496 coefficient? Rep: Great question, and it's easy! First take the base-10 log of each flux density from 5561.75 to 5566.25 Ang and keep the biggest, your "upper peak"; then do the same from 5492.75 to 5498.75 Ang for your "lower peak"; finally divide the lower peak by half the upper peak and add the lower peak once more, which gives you 2.93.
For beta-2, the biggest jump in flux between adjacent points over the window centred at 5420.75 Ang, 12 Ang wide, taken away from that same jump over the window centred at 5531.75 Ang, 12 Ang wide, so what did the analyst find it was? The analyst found -3.3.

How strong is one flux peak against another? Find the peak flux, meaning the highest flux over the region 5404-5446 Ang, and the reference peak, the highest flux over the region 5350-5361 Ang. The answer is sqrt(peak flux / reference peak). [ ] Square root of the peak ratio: 1.07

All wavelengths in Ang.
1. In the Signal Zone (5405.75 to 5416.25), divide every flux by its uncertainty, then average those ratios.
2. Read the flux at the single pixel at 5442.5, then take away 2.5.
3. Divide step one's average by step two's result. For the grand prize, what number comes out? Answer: 1.3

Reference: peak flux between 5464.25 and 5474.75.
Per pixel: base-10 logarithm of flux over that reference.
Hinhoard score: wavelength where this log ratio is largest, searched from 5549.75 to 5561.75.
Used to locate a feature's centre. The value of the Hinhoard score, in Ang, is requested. 5555.0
